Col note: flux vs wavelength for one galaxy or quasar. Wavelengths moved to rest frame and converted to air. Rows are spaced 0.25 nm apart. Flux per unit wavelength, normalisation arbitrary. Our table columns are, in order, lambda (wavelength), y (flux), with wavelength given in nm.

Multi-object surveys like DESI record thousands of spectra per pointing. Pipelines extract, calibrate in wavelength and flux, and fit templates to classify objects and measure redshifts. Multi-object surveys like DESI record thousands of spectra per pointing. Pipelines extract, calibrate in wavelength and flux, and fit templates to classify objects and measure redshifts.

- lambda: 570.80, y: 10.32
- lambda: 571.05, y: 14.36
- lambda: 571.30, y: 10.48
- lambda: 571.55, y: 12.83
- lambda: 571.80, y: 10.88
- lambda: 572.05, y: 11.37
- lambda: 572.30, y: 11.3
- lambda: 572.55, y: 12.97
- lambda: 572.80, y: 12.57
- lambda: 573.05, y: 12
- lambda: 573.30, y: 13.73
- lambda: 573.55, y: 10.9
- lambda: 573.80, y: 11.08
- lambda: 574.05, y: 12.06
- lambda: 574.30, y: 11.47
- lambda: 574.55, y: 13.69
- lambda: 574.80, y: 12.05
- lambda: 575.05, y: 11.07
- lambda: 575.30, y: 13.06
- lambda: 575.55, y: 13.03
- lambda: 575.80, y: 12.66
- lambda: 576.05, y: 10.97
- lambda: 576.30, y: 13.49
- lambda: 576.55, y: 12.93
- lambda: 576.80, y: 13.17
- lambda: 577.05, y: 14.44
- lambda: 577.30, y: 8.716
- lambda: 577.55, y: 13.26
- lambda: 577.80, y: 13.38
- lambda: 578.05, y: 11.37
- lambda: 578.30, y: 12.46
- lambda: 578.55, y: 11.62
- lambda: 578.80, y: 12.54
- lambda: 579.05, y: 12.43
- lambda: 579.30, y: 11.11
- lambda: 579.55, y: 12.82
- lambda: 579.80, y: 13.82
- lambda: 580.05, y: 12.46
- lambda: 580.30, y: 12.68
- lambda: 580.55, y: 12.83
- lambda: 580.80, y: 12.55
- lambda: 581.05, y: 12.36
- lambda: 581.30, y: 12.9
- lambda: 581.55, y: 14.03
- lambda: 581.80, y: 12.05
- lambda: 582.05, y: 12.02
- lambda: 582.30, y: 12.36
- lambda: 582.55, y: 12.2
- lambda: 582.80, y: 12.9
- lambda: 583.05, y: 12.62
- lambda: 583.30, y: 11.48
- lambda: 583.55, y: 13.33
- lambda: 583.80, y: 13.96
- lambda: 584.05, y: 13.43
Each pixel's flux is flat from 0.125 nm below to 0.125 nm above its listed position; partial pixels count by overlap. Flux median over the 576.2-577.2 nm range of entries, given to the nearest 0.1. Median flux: 13.3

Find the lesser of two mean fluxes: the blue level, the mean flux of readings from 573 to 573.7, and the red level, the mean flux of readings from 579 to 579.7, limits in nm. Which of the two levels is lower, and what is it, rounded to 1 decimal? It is 12.1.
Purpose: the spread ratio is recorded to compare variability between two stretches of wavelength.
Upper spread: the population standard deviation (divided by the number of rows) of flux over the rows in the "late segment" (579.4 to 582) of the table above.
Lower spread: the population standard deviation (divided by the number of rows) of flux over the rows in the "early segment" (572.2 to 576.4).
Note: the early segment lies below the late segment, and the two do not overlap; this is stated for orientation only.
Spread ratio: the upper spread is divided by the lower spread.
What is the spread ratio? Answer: 0.61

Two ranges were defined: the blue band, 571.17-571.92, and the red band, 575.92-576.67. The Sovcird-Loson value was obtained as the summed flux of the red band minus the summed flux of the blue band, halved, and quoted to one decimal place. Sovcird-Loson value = 1.6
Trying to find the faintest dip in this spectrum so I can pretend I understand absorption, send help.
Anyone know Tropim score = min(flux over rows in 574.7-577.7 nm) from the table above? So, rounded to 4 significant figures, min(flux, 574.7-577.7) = 8.716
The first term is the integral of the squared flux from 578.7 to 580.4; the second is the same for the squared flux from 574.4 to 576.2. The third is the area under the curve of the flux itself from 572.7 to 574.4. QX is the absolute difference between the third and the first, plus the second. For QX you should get 525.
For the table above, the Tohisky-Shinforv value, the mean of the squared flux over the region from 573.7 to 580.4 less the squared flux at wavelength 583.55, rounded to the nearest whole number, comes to -23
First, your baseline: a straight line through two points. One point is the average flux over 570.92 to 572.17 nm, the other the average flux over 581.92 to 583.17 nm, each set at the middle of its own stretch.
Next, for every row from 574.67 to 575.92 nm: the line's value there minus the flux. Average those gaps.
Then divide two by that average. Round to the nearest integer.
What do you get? -8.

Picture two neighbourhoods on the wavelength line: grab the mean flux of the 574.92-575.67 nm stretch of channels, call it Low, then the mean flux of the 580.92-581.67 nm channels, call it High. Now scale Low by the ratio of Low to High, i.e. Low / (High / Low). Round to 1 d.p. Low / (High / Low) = 11.7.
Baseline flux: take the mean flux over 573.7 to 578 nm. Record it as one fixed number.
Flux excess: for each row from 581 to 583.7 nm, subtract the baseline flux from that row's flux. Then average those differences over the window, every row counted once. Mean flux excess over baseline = 0.2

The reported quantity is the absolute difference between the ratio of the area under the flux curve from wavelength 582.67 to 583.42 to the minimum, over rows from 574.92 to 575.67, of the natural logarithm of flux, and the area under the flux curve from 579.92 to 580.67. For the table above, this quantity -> 5.65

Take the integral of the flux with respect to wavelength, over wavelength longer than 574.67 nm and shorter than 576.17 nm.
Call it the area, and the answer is 18.2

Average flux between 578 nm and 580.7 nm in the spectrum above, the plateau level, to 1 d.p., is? 12.4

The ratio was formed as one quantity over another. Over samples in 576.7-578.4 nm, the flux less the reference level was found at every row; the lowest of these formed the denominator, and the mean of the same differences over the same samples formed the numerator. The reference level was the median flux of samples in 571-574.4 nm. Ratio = -0.2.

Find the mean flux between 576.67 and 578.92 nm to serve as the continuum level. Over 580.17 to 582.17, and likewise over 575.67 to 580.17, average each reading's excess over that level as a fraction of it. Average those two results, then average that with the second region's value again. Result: 0.013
